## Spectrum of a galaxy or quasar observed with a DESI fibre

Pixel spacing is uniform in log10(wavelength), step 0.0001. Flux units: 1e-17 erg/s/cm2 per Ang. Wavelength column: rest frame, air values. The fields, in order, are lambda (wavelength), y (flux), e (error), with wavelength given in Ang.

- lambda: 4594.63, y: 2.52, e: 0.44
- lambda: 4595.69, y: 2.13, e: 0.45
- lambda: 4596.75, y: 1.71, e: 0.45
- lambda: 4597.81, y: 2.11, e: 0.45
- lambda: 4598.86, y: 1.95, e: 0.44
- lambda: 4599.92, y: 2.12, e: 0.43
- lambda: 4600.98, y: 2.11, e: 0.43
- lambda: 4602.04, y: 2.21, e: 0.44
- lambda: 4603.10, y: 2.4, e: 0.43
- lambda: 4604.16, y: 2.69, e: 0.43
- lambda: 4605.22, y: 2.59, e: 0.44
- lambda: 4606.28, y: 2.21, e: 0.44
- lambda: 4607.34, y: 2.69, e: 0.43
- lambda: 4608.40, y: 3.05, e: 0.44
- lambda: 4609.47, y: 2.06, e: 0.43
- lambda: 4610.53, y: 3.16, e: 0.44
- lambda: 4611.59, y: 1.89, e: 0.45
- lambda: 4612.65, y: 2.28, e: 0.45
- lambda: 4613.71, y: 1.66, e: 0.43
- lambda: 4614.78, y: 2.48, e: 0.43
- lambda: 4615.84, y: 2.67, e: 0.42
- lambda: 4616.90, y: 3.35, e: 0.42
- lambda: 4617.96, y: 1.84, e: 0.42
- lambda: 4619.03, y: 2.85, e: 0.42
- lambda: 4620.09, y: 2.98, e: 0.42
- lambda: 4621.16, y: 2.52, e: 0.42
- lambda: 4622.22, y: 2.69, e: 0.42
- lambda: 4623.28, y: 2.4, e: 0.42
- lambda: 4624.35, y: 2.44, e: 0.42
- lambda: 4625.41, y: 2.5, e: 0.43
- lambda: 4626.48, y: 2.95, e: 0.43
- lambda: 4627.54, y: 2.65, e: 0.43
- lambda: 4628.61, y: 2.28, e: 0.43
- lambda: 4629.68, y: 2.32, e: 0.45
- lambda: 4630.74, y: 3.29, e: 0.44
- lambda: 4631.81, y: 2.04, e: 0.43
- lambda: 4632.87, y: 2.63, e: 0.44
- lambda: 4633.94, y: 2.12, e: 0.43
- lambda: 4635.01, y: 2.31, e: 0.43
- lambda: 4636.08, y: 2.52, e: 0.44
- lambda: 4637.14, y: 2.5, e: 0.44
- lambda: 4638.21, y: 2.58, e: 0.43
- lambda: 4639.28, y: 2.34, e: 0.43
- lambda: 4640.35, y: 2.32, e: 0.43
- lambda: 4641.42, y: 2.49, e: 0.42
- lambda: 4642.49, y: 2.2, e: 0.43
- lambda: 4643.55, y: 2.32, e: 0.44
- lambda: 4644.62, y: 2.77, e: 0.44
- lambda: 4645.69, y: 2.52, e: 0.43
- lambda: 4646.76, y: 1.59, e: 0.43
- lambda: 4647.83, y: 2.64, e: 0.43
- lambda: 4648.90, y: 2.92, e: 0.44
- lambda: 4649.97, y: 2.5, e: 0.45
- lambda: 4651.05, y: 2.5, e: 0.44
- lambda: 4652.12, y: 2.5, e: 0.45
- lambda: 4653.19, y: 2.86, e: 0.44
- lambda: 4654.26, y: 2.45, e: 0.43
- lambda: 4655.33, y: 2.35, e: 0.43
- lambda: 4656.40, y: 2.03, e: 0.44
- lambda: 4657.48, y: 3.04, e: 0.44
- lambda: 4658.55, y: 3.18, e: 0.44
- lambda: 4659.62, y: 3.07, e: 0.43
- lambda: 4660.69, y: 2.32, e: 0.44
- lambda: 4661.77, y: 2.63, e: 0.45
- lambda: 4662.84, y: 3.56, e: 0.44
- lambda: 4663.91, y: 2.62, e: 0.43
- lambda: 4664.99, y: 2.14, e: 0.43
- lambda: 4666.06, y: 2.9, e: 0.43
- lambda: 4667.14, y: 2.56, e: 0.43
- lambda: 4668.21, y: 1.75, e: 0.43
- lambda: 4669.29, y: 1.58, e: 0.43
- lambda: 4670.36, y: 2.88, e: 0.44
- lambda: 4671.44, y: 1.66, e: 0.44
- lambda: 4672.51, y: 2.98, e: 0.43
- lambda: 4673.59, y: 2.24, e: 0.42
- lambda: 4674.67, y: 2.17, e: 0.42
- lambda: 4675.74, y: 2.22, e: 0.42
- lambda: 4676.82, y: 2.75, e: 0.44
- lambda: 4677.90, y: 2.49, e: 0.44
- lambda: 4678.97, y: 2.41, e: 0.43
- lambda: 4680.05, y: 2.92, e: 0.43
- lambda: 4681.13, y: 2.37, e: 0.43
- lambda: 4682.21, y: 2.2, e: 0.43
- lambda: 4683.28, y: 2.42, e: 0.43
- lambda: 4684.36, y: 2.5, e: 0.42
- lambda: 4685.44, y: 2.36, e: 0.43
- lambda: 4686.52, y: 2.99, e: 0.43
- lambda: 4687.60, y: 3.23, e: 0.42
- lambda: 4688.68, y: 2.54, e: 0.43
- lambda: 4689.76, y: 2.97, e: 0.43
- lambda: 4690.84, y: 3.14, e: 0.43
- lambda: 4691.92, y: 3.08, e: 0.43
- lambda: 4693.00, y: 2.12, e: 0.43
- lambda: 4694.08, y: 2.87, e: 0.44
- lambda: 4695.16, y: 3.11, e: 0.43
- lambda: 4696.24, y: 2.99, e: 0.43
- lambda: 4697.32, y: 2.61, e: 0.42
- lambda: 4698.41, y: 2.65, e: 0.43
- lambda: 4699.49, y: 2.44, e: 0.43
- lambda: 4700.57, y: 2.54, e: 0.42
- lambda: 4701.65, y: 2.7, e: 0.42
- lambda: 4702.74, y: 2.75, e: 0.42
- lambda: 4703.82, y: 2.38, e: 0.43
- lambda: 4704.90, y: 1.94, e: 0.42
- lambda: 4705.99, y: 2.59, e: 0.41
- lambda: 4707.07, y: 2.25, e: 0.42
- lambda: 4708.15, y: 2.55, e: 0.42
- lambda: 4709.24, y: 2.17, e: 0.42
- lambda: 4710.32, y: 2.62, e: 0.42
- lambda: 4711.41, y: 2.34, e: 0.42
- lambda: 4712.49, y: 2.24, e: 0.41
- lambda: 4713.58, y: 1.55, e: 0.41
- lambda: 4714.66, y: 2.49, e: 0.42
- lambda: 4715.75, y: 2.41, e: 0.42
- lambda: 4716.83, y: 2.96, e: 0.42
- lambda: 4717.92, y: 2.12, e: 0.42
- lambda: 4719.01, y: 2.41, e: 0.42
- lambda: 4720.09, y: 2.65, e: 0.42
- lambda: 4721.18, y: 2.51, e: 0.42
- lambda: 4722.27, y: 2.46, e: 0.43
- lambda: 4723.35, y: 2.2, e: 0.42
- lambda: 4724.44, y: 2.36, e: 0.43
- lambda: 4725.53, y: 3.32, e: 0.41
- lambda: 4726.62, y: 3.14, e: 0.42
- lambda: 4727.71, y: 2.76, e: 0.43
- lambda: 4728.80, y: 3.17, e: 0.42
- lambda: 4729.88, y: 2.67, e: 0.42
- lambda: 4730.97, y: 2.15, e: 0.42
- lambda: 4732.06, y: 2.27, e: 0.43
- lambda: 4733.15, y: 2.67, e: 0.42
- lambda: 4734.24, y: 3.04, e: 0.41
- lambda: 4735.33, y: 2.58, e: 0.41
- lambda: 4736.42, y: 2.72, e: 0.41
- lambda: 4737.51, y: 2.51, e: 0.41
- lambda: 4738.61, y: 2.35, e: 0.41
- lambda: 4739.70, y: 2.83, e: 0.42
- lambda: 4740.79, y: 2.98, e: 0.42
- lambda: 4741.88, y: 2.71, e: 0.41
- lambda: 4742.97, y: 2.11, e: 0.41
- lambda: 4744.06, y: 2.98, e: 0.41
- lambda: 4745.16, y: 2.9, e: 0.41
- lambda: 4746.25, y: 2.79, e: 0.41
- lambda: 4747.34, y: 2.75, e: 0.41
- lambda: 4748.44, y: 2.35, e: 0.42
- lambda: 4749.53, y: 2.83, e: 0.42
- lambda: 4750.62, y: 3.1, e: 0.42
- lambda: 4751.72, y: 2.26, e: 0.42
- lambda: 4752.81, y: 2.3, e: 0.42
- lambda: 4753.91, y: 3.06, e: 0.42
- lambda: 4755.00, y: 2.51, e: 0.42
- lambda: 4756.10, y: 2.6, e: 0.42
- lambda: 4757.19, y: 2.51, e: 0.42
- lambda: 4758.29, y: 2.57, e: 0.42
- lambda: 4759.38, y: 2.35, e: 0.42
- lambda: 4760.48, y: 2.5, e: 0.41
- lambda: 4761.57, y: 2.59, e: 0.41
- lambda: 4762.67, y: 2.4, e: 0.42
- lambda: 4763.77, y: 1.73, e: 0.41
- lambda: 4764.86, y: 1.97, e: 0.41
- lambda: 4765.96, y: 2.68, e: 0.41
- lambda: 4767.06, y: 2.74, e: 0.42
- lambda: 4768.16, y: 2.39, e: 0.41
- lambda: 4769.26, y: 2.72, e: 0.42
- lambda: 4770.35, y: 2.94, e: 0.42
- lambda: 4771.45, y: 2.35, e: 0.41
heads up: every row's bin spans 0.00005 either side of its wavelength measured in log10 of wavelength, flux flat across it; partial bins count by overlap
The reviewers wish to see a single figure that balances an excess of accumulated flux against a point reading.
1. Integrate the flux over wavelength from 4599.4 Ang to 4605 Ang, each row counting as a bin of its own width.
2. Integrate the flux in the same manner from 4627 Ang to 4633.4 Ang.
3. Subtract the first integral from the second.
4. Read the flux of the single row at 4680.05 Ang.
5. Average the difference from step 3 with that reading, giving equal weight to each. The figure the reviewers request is 3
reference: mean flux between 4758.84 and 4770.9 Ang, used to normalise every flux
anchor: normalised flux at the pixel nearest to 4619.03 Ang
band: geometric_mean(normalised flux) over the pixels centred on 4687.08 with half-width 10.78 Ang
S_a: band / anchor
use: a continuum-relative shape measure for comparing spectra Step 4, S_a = 0.94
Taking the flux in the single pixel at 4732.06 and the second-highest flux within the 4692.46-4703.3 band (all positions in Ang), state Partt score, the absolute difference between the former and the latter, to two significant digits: 0.72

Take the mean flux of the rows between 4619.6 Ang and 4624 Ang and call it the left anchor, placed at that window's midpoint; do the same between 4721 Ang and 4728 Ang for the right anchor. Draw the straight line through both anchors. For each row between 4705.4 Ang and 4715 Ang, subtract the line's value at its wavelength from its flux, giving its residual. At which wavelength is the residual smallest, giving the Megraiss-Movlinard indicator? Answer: 4713.58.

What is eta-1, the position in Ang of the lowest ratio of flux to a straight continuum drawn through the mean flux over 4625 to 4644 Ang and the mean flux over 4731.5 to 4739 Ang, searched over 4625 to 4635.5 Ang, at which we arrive 4631.81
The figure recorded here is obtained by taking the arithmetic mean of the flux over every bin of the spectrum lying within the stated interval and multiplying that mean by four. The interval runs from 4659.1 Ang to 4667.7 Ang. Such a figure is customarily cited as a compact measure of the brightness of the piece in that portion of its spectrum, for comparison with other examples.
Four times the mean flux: 10.9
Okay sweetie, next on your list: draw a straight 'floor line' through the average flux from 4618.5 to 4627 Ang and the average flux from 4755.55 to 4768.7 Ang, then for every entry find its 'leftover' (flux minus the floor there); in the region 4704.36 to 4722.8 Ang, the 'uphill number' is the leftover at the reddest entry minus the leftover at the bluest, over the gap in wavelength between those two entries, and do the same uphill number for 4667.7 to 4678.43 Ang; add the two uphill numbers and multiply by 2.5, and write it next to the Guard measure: 0.27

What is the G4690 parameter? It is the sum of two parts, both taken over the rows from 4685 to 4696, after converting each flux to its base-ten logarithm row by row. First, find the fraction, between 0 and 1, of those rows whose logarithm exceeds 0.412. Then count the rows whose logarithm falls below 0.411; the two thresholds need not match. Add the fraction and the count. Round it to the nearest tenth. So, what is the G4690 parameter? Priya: 3.7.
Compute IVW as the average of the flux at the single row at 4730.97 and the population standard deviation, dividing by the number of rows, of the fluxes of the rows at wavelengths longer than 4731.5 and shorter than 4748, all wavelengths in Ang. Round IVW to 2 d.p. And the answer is 1.21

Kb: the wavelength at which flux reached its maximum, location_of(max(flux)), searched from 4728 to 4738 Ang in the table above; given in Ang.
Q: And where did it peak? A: 4728.80 Ang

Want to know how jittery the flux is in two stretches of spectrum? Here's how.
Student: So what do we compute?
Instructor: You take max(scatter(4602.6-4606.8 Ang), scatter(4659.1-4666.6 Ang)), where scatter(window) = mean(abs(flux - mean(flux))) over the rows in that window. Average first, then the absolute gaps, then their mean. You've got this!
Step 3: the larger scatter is 0.37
